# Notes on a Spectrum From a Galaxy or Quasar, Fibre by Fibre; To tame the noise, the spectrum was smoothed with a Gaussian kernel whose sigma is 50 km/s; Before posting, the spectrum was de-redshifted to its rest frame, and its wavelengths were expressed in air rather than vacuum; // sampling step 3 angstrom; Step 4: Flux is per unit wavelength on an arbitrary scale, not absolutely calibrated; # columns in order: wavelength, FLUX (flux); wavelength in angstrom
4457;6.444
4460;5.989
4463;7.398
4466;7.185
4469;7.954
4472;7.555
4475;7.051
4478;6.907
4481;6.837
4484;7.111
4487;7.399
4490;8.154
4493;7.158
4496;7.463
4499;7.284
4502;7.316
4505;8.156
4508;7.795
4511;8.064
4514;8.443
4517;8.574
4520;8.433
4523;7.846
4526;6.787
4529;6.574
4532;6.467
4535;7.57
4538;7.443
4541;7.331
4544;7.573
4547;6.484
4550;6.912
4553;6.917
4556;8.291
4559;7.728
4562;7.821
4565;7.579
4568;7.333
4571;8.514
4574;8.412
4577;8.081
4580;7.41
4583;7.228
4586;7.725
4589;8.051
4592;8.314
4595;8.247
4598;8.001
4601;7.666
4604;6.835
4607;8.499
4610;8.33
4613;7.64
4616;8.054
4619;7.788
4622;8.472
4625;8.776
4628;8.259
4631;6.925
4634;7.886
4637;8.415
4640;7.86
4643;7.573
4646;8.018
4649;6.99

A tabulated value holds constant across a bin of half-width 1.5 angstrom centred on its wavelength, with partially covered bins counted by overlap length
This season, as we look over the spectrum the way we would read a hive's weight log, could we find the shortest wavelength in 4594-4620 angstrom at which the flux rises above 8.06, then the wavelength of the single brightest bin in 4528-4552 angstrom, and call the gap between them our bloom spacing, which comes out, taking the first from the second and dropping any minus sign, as 51 angstrom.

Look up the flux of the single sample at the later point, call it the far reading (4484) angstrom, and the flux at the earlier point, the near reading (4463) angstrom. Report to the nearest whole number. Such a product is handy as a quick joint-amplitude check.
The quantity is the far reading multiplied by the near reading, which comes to 53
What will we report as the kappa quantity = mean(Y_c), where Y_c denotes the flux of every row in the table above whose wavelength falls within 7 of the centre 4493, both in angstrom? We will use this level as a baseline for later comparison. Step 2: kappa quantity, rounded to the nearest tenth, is 7.5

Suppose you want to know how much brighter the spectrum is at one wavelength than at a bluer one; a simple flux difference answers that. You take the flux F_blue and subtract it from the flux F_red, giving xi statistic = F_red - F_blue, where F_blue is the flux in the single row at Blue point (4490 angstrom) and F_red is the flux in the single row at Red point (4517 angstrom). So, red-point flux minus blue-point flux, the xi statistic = 0.42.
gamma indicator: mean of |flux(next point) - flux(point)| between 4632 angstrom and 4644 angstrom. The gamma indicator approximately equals 0.46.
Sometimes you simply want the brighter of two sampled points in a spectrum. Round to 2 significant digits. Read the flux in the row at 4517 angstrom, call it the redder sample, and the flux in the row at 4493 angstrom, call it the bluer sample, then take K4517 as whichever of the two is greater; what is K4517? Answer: 8.6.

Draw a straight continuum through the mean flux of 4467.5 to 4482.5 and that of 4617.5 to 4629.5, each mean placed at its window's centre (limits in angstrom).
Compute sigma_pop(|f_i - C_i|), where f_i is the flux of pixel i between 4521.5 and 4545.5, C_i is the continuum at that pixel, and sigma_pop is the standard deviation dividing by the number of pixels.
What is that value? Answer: 0.40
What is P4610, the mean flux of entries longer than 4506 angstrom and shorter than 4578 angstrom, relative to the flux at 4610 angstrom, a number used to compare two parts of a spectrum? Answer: 0.92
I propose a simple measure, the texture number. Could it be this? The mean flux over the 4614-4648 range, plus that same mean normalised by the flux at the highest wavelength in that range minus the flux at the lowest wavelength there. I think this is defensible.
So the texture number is -214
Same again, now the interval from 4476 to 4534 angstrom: -10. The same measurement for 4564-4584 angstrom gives -14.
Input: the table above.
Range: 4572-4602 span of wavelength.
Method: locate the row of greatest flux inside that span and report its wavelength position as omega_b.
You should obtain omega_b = 4574 angstrom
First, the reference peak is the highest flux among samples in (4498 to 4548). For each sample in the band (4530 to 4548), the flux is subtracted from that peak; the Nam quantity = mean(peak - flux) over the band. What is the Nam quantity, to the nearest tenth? 1.4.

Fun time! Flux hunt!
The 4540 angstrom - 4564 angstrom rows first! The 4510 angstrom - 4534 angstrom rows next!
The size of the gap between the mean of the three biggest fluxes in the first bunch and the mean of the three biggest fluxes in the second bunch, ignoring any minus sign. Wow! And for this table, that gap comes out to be 0.5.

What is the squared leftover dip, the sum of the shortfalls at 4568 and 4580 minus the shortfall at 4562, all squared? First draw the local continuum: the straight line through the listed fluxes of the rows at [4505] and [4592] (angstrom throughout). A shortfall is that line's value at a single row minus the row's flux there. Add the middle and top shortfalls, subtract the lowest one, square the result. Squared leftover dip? 1.9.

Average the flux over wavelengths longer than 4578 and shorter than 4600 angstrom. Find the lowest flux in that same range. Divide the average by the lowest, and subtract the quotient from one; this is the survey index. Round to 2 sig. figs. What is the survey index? -0.087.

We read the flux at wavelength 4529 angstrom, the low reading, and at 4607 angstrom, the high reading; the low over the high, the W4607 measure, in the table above 0.77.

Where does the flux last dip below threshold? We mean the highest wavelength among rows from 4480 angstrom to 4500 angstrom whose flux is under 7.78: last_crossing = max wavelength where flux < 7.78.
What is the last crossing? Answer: 4499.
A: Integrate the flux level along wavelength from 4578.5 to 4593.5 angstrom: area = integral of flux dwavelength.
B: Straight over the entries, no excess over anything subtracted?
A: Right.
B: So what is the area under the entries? 116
